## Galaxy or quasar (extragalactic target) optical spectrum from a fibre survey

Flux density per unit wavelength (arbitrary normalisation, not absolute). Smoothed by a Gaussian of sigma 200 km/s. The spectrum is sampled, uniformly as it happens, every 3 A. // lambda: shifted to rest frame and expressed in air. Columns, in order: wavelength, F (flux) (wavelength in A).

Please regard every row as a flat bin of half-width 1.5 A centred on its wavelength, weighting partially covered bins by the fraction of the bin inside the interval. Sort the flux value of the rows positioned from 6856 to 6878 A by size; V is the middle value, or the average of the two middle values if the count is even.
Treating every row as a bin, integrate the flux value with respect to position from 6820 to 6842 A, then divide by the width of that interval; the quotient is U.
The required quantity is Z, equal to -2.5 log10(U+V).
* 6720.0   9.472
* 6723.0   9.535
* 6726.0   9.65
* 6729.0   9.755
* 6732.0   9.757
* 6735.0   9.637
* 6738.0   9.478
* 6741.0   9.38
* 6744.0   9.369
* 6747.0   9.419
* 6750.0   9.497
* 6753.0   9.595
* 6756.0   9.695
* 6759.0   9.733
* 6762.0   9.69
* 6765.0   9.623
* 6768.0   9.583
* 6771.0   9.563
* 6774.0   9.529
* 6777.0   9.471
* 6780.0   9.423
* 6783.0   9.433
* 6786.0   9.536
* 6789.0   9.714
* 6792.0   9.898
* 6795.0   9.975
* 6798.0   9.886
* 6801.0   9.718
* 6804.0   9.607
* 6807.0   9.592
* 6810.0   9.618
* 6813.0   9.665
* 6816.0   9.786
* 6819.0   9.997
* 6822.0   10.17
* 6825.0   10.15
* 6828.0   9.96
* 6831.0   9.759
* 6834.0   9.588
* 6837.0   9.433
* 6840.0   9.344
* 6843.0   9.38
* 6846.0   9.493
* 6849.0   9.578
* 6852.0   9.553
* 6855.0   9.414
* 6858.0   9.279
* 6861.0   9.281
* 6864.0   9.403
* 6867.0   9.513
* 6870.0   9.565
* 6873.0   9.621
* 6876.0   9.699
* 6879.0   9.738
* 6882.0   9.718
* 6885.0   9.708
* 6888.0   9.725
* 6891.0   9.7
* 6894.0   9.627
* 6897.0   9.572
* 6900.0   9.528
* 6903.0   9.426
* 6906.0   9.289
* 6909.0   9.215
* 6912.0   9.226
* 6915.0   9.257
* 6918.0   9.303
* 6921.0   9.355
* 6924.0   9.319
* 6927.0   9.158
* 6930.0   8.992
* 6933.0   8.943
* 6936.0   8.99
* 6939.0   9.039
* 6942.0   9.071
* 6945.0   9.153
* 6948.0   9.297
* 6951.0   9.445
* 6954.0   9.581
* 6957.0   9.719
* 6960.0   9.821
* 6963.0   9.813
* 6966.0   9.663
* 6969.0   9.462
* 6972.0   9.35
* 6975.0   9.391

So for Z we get -3.21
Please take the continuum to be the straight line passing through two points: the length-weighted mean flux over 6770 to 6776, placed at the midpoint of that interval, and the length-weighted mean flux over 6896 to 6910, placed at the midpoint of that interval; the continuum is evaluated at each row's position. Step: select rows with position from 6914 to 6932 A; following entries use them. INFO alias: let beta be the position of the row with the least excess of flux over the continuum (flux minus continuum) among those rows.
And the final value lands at 6930.0 A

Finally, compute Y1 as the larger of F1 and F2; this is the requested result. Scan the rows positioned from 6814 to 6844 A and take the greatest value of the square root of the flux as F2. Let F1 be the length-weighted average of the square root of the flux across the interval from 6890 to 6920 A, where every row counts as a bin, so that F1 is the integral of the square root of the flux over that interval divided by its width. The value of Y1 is 3.19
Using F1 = 3.07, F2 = 3.19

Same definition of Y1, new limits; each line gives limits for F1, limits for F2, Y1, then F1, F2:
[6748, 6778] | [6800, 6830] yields 3.19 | 3.10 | 3.19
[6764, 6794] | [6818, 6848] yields 3.19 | 3.10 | 3.19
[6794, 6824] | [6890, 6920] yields 3.13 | 3.13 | 3.11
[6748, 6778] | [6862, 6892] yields 3.12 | 3.10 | 3.12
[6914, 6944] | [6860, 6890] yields 3.12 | 3.02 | 3.12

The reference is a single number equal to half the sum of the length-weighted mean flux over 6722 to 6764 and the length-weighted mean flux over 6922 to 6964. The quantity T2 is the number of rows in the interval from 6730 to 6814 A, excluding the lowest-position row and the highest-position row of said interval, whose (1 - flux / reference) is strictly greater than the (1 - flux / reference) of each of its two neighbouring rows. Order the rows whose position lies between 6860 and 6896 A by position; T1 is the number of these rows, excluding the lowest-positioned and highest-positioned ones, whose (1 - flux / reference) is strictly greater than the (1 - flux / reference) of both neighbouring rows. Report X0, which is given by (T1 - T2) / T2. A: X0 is -0.7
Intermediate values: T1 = 1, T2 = 3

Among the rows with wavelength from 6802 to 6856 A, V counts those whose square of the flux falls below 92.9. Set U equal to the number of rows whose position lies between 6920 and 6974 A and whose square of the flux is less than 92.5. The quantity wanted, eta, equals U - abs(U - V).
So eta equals 11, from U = 14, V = 11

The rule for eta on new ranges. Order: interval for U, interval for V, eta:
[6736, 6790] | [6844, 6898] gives 12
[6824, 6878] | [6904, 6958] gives 9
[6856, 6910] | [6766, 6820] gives 10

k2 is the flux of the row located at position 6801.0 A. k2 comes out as 9.718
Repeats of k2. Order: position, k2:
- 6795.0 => 9.975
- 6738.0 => 9.478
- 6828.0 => 9.96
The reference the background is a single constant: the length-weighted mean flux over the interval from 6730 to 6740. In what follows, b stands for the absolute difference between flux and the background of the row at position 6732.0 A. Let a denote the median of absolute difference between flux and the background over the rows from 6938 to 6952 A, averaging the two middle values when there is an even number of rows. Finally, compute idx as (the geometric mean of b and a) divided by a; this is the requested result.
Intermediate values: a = 0.47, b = 0.14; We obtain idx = 0.5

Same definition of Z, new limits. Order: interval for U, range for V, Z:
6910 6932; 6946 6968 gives -3.19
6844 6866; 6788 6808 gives -3.21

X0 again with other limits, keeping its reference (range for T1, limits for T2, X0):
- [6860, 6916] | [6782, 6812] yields 1.0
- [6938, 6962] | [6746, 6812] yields -1.0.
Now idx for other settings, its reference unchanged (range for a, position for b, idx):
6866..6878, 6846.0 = 1.4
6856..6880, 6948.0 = 1.7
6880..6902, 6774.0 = 1.0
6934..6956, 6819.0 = 0.9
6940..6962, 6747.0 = 1.0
